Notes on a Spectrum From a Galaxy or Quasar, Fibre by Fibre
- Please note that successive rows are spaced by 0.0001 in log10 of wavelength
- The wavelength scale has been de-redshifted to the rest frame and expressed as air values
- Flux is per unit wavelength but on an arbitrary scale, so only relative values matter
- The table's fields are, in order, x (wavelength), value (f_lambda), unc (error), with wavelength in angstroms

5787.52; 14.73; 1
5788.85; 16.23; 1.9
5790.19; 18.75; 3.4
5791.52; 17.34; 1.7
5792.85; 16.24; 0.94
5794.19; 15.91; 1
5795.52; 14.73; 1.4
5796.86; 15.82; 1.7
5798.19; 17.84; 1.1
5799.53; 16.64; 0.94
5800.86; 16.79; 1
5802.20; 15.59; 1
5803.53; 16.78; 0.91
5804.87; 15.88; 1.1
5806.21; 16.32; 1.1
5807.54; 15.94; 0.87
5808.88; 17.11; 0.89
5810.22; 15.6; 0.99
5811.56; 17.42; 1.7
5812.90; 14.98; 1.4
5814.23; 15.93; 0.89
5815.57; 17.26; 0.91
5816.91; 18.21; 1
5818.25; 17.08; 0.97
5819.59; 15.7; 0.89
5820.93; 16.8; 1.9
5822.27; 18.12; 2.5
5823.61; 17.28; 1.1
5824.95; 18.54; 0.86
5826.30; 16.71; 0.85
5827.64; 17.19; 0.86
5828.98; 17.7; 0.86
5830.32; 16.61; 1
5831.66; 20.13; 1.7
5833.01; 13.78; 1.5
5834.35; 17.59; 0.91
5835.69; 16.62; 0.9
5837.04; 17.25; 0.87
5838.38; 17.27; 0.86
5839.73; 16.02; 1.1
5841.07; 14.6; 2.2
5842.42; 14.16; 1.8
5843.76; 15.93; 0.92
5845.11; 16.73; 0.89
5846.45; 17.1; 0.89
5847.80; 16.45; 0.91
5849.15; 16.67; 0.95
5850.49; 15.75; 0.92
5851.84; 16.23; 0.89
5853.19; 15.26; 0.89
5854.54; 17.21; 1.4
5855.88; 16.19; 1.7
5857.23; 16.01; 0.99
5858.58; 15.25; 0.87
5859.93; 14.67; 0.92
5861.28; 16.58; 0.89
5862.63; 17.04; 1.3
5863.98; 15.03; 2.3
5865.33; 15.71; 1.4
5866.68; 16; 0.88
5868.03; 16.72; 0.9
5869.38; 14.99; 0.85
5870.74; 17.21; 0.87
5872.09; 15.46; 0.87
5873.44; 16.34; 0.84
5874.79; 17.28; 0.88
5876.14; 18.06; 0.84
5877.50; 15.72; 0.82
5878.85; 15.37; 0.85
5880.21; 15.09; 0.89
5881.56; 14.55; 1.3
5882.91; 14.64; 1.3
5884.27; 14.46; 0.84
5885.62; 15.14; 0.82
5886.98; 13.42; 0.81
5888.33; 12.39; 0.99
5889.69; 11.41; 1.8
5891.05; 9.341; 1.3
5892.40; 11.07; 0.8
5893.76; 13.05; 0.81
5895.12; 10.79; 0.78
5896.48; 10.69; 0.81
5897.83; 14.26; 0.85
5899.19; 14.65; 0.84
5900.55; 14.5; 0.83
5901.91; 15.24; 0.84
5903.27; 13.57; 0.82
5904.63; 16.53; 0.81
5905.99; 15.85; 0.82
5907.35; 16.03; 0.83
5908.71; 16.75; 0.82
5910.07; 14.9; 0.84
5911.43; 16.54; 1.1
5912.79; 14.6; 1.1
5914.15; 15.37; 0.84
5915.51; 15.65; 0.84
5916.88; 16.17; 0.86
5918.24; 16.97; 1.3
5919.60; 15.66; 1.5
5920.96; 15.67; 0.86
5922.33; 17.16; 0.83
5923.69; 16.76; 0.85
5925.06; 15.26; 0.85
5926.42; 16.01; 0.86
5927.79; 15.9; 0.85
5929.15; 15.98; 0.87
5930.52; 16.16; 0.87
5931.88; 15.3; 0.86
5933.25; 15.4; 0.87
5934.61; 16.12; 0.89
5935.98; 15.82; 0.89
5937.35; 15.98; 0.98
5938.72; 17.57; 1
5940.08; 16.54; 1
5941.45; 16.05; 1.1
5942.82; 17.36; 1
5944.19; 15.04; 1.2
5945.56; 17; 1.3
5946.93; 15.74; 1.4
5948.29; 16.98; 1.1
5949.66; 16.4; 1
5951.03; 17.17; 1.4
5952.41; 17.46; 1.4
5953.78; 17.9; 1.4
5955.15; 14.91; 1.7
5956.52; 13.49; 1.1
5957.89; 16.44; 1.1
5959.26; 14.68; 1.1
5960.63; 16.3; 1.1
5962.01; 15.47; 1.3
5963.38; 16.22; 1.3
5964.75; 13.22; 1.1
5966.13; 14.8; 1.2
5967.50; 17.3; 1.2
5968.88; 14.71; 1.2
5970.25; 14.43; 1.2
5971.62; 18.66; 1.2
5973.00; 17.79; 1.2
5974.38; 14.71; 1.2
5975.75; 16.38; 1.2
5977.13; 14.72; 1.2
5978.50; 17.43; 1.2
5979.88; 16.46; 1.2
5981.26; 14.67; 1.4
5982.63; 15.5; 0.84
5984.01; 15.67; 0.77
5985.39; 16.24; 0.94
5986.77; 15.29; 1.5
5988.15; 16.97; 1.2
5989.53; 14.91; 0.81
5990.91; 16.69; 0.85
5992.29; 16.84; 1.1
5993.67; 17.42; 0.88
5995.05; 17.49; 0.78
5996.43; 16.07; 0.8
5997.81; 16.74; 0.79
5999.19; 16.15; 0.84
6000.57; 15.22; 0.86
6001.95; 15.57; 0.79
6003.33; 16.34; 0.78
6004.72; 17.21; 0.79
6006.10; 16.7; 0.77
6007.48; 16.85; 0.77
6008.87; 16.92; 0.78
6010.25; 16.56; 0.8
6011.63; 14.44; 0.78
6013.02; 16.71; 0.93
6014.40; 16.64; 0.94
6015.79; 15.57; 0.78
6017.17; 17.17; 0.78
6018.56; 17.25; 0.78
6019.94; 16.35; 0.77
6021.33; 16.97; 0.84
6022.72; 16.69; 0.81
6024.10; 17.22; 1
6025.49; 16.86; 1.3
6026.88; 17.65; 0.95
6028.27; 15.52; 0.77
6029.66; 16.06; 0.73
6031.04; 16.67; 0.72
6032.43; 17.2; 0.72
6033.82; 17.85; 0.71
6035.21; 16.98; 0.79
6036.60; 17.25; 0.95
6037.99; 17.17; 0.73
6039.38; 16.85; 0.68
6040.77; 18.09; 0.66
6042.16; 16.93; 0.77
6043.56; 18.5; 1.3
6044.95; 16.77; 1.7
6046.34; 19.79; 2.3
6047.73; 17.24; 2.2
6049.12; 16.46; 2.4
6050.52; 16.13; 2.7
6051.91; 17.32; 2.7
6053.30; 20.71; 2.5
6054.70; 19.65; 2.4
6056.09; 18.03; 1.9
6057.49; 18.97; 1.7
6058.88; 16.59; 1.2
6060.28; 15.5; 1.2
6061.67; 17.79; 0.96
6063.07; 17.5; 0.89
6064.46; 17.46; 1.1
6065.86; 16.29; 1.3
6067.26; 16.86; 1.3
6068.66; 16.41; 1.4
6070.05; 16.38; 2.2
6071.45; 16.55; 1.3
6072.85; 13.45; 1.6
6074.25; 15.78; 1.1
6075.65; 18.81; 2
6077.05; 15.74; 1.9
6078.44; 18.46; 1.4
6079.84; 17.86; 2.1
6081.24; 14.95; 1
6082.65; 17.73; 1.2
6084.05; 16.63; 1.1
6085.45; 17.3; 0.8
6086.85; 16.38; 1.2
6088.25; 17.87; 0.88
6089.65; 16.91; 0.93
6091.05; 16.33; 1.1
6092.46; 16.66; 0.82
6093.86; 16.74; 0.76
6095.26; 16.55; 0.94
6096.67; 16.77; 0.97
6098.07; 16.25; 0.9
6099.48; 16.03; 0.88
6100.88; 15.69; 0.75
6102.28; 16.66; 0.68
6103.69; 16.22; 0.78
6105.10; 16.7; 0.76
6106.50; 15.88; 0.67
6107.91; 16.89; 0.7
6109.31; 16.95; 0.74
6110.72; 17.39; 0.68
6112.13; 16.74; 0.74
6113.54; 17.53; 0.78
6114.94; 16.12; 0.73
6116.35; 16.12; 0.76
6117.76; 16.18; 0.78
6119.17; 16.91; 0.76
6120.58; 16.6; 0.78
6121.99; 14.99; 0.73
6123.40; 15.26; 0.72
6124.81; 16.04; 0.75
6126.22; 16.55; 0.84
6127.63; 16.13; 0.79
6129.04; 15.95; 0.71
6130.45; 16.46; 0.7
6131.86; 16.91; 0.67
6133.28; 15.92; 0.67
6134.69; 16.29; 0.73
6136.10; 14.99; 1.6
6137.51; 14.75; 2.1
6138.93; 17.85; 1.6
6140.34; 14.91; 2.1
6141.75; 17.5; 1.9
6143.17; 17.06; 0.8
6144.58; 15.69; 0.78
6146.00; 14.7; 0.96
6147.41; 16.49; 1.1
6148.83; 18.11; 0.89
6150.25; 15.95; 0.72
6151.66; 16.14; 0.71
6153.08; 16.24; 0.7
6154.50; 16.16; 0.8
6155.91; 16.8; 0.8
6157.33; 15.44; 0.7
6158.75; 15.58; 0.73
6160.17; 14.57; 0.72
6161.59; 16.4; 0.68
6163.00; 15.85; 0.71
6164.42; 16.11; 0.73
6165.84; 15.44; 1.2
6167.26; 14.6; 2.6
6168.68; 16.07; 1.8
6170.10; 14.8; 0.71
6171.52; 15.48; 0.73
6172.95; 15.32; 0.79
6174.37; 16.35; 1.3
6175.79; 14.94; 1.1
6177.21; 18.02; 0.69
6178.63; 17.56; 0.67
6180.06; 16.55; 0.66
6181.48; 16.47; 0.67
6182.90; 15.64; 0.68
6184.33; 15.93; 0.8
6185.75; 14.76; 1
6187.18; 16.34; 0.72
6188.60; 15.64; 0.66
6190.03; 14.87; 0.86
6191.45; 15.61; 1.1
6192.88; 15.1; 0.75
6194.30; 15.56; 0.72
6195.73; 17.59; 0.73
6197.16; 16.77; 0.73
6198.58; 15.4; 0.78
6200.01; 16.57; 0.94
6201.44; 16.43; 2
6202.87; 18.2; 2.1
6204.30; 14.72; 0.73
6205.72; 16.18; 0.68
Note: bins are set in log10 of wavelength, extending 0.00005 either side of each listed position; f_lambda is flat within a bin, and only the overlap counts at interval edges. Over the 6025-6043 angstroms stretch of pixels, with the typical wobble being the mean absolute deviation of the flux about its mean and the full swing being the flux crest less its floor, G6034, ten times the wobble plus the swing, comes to 7.5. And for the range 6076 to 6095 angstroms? 10.9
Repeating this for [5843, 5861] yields 8.4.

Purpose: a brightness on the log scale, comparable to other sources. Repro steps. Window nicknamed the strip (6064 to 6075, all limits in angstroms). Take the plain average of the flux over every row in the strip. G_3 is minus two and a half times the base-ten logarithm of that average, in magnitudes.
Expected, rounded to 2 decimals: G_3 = -3.02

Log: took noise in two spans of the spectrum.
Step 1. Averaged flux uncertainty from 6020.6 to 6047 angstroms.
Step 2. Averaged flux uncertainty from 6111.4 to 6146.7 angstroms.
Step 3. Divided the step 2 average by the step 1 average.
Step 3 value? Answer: 1.01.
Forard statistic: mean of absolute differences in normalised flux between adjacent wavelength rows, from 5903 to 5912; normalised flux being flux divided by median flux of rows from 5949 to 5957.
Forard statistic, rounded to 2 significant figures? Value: 0.080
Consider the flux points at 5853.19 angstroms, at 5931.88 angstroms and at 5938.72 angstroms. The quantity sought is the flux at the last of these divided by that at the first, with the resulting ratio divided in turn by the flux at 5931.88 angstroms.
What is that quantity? 0.075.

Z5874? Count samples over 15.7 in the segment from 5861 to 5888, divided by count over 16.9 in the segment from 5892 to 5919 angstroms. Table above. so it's 10.0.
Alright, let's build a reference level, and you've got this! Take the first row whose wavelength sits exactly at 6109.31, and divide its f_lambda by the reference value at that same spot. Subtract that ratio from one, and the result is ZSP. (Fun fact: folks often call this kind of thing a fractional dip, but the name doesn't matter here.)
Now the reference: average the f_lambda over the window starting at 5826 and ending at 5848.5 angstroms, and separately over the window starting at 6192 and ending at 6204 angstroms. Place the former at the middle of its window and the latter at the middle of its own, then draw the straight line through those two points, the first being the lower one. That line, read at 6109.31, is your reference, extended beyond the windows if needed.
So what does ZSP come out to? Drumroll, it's -0.03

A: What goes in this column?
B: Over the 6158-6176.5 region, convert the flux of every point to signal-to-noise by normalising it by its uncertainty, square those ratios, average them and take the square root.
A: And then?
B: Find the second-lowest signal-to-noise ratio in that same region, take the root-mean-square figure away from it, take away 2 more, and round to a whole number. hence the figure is -11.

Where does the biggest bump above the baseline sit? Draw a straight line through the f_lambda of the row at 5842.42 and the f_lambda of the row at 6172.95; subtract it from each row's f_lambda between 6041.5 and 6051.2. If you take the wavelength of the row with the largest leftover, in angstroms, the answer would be 6046.34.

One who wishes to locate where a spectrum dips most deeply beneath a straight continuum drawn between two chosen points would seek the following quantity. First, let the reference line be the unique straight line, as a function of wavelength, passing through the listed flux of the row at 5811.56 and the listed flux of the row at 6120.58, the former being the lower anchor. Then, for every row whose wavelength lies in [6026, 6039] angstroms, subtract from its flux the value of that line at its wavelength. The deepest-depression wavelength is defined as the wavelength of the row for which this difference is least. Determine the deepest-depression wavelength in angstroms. 6028.27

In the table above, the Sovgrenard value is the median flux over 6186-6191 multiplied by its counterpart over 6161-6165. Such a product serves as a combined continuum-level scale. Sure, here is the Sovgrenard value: 252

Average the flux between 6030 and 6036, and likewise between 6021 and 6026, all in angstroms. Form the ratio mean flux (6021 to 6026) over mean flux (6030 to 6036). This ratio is 0.99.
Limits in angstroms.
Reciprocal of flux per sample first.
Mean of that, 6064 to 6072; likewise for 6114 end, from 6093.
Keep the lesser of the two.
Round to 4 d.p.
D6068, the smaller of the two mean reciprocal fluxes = 0.0601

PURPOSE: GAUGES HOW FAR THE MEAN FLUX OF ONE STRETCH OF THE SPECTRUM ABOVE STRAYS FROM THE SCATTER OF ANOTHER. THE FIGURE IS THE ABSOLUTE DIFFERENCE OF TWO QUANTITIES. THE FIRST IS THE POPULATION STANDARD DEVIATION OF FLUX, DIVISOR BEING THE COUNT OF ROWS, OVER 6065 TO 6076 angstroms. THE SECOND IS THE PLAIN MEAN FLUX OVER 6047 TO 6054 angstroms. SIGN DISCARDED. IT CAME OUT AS 16.2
